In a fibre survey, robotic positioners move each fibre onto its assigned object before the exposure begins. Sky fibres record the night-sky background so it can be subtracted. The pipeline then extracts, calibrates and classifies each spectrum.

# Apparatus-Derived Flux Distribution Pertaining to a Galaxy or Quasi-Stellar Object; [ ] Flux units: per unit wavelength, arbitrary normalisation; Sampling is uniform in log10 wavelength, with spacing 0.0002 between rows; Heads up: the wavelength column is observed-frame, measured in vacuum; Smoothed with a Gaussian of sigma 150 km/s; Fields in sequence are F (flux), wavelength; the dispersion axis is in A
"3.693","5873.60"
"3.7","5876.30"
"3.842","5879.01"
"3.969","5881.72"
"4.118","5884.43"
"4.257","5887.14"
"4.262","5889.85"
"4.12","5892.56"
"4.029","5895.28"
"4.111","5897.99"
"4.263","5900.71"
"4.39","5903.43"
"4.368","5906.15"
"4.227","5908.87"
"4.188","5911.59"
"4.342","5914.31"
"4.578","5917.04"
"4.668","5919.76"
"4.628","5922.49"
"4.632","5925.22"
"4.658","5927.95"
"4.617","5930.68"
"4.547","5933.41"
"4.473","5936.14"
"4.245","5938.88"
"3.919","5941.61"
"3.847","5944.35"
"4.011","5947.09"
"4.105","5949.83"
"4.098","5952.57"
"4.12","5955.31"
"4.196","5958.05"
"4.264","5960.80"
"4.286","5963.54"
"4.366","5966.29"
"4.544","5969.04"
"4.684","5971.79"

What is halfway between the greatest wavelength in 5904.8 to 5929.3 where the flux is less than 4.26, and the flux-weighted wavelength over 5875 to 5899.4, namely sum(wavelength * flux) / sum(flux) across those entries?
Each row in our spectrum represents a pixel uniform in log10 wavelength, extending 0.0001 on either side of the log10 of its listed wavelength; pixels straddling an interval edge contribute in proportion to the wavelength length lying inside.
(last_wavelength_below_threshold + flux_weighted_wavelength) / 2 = 5899.5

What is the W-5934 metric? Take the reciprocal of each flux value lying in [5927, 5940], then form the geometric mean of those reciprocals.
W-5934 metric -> 0.222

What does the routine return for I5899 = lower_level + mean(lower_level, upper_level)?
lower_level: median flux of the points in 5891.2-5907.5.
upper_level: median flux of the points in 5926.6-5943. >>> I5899 8.5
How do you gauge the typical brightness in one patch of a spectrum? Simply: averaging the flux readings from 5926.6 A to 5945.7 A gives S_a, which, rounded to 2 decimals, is 4.33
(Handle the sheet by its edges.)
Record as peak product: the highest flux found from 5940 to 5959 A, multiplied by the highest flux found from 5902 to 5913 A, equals 18.4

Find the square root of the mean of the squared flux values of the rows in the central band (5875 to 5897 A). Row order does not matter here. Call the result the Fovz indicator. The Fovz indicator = 4.04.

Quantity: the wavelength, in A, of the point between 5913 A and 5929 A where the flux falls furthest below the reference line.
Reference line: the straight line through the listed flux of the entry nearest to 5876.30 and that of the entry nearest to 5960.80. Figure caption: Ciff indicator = 5914.31 A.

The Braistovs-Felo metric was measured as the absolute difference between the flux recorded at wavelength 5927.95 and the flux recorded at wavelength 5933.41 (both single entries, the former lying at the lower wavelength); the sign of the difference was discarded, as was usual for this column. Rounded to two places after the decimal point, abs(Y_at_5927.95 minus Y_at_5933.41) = 0.11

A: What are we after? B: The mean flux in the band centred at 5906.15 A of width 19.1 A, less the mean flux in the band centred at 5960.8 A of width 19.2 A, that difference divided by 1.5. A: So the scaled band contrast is 0.00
